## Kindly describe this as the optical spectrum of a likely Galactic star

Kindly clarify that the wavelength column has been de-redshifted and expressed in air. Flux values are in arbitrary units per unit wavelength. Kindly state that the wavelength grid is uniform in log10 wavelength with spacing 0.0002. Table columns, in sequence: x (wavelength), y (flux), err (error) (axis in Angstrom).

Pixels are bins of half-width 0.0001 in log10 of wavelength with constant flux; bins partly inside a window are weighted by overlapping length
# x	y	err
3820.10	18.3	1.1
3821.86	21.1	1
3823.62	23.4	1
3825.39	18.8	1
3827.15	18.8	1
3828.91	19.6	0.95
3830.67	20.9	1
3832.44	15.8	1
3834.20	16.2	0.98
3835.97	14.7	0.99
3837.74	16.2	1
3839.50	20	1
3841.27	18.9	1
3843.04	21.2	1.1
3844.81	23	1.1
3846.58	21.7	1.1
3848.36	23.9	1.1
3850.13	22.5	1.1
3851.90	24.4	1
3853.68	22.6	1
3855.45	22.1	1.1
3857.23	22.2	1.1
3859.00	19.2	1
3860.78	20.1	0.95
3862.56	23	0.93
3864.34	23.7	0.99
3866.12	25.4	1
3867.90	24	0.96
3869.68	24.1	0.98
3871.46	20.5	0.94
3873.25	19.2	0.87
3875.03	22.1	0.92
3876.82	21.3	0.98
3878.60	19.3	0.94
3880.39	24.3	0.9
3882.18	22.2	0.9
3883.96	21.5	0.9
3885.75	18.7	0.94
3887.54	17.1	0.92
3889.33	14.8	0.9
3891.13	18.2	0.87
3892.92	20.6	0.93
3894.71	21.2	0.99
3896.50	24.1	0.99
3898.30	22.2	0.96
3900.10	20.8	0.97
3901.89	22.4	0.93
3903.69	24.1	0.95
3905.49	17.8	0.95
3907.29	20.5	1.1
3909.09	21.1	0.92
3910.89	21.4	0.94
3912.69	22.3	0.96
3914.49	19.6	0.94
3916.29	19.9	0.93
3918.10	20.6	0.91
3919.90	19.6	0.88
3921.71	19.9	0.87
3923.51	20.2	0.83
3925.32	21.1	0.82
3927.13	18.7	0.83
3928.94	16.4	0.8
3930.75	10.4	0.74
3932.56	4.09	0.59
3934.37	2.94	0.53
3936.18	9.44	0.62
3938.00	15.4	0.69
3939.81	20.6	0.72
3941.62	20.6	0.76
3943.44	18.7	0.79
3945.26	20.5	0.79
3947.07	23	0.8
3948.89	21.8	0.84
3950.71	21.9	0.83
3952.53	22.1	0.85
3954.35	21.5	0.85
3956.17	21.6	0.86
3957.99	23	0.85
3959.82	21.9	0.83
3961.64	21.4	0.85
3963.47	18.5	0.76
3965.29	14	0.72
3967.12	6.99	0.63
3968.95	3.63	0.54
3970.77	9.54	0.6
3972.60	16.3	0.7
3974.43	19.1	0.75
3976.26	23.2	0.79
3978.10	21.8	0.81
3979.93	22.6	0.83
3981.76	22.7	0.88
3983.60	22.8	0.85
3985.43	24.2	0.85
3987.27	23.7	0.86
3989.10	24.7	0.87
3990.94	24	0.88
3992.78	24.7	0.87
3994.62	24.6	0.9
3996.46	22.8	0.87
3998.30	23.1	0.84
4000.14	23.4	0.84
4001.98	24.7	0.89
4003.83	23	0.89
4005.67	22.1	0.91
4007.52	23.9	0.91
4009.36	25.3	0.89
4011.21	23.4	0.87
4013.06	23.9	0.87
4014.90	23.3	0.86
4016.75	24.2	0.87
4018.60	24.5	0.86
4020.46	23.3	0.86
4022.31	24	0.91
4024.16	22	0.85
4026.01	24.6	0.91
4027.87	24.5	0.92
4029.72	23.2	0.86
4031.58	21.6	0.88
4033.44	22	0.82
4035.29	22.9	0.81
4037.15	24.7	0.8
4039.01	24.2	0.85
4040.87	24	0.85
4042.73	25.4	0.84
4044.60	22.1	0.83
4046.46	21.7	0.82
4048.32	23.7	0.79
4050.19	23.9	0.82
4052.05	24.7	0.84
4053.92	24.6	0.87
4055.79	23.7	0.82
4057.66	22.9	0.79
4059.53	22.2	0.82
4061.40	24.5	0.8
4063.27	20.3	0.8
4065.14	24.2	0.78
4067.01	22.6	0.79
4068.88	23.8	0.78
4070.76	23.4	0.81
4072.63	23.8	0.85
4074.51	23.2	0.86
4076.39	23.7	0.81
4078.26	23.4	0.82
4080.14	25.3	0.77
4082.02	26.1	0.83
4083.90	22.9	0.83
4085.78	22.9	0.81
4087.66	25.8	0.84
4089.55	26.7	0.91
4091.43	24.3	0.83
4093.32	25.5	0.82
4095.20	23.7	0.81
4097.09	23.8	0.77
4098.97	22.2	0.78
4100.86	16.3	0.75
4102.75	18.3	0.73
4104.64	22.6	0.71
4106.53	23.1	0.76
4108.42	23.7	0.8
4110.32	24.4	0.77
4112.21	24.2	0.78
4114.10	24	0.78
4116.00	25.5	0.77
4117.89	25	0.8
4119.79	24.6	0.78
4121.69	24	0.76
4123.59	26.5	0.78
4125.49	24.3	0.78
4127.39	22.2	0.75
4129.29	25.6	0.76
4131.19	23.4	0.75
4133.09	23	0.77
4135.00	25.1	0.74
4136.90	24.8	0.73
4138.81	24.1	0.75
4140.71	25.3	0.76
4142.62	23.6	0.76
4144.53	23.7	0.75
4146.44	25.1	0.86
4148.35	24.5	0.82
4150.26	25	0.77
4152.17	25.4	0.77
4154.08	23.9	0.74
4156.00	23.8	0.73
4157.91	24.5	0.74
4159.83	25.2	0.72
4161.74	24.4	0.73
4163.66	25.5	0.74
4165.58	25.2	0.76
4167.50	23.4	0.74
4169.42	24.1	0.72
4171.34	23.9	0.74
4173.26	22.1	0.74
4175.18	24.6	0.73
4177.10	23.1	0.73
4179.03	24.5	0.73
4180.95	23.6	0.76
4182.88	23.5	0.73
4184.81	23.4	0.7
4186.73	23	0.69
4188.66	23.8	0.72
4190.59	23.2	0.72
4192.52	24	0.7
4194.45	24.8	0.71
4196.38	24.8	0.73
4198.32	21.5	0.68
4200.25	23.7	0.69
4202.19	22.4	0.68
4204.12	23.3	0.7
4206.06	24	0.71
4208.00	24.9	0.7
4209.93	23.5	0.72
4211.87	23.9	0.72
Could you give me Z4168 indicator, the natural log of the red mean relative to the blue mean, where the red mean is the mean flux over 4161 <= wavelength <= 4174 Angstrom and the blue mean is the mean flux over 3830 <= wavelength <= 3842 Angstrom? 0.32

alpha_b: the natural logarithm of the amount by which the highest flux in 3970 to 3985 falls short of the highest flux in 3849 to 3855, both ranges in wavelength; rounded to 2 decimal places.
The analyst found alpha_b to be 0.18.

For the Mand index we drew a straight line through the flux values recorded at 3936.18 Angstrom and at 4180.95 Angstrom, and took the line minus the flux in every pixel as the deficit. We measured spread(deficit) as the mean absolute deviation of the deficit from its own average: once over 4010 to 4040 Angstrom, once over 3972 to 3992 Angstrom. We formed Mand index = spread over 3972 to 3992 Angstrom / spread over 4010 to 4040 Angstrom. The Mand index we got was 1.6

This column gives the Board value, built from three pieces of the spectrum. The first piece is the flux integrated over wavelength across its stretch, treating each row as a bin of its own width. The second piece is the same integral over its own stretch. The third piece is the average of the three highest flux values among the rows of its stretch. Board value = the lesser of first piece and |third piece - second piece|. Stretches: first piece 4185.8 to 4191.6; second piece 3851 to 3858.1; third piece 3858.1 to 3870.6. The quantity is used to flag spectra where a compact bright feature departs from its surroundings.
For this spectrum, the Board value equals 135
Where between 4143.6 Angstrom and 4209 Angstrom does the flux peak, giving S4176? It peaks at 4163.66 Angstrom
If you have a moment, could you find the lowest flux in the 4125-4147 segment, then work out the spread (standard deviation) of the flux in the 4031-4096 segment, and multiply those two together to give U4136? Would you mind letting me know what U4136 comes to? 30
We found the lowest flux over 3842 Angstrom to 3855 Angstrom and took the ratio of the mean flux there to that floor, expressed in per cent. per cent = 107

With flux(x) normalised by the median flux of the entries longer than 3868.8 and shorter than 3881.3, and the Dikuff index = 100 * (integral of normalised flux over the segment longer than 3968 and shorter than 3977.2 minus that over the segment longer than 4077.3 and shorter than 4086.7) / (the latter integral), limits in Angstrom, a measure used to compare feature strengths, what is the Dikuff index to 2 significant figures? -42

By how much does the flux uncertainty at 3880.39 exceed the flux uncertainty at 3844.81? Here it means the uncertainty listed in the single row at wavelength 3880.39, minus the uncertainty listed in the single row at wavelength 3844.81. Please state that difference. -0.20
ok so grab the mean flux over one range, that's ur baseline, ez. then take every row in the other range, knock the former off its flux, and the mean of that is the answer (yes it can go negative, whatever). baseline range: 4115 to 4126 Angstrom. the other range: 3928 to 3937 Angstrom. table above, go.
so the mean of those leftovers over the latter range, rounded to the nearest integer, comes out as -16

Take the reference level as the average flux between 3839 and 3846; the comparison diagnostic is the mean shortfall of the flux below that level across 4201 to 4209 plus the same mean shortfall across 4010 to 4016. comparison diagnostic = -5.6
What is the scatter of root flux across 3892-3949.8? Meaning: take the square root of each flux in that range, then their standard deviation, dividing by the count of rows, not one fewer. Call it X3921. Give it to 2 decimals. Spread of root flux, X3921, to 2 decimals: 0.73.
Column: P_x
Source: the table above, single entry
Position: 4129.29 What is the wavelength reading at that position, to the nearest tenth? 25.6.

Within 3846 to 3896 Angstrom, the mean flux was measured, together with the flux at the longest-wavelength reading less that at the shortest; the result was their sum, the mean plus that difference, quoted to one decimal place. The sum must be 20.9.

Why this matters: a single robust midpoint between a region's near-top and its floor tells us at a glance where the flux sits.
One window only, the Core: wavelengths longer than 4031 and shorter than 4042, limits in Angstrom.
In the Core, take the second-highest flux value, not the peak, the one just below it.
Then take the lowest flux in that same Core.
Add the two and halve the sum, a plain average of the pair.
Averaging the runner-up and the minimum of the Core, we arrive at 22.9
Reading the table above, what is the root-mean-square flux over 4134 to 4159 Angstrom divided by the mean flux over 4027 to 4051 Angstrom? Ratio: 1.05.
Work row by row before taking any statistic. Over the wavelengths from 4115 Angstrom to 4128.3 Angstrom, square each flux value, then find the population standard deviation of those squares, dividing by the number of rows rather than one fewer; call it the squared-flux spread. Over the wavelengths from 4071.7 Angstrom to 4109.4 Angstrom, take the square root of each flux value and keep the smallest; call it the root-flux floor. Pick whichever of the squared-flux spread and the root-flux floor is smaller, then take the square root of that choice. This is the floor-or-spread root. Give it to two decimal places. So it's 2.01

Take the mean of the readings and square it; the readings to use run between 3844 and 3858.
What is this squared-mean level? 520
